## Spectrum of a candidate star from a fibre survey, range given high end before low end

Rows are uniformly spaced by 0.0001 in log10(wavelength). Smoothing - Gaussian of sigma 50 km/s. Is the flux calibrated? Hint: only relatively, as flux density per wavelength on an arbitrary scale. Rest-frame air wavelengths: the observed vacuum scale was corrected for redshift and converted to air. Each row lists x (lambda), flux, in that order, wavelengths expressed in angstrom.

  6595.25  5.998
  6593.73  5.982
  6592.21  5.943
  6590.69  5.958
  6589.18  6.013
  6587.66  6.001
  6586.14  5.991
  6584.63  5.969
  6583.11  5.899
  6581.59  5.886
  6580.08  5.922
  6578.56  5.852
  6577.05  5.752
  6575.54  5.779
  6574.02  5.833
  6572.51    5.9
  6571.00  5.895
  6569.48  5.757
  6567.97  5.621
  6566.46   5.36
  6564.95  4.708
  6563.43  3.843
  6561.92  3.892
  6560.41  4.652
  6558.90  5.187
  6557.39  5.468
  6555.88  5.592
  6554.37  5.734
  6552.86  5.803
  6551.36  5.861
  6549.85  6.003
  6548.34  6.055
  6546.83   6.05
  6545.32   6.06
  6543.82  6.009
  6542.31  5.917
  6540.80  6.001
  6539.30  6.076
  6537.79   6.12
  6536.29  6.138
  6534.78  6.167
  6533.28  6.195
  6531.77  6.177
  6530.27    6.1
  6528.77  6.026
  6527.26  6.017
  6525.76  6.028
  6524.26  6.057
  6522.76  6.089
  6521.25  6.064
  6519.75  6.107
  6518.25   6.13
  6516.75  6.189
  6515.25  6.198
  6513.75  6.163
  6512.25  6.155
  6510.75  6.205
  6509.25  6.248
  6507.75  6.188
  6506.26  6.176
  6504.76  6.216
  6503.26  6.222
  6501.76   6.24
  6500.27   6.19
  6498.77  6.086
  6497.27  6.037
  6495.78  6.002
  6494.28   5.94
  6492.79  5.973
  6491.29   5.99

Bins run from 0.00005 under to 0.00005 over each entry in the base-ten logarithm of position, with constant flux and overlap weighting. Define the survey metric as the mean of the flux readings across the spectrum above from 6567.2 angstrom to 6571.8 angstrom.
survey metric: 5.76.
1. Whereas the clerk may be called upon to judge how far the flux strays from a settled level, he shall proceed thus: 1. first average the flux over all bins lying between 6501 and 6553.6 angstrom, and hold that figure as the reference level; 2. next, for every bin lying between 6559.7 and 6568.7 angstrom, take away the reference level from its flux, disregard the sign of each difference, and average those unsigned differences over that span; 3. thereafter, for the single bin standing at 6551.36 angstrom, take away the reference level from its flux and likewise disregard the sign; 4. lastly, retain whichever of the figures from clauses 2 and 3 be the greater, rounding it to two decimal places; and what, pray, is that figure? 1.42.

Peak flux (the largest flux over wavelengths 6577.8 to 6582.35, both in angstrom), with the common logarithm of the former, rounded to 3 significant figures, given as 0.772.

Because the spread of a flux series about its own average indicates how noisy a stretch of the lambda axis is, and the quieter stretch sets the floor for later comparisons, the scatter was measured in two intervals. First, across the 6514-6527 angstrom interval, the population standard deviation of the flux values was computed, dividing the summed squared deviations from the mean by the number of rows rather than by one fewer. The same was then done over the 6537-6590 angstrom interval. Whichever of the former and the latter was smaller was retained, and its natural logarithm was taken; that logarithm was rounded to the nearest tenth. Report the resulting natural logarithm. -2.9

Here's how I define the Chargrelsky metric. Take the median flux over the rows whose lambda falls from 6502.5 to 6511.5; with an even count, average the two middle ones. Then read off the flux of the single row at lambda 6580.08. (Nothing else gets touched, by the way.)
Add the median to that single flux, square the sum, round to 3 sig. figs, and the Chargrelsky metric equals 147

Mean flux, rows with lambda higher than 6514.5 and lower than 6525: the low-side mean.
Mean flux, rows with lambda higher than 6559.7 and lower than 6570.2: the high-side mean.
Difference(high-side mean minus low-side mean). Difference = -1.29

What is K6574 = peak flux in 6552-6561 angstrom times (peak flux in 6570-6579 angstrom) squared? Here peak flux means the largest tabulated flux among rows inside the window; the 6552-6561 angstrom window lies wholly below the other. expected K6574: 202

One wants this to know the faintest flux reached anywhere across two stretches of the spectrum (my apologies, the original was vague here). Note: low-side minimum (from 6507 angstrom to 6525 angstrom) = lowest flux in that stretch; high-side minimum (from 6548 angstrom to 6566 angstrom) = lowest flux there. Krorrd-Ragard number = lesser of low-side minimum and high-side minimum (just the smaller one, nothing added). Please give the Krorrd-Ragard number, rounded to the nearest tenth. 3.8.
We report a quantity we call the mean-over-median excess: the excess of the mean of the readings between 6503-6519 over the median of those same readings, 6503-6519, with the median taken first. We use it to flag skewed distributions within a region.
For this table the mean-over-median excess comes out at 0.001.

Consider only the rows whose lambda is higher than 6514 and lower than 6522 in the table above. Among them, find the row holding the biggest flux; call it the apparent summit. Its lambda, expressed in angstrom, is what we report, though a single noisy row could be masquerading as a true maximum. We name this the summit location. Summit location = 6515.25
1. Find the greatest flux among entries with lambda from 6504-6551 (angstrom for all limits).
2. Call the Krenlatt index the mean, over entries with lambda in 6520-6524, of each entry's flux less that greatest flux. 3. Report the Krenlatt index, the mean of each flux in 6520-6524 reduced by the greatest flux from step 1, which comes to -0.17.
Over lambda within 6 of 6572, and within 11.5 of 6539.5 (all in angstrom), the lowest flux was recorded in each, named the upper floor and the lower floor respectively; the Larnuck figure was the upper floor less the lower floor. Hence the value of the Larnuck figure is -0.56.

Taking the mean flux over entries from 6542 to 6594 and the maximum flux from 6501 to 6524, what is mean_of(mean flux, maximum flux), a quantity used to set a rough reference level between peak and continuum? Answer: 5.95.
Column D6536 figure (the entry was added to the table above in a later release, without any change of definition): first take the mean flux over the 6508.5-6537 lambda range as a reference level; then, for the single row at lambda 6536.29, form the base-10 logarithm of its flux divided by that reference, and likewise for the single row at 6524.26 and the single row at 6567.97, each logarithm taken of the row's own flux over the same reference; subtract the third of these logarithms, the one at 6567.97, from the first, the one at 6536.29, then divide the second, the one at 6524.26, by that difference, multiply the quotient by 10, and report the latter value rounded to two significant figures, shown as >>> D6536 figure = -1.3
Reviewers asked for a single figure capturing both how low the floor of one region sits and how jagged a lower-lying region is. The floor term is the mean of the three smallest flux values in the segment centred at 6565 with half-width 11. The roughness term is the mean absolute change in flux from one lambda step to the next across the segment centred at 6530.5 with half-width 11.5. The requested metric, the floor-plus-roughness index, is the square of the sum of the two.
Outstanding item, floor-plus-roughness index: 17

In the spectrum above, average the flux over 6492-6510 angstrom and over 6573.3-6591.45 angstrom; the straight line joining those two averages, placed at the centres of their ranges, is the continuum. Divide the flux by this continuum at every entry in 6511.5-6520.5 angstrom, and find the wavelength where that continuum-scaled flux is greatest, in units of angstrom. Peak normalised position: 6515.25 angstrom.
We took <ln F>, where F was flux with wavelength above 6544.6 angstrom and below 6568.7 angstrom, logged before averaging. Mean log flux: 1.67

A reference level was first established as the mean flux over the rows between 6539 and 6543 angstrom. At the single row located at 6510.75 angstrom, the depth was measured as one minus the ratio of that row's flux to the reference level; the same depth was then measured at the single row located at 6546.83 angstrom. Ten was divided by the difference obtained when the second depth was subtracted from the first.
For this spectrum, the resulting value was -387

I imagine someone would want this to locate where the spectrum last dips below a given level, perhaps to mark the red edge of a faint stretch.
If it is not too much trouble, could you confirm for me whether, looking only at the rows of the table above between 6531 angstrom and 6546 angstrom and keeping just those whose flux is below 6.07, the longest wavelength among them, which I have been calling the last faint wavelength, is 6545.32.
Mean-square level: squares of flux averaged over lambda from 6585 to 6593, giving 35.8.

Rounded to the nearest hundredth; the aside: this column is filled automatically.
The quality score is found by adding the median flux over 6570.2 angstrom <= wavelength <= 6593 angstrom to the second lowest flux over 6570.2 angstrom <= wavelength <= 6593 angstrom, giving 11.68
